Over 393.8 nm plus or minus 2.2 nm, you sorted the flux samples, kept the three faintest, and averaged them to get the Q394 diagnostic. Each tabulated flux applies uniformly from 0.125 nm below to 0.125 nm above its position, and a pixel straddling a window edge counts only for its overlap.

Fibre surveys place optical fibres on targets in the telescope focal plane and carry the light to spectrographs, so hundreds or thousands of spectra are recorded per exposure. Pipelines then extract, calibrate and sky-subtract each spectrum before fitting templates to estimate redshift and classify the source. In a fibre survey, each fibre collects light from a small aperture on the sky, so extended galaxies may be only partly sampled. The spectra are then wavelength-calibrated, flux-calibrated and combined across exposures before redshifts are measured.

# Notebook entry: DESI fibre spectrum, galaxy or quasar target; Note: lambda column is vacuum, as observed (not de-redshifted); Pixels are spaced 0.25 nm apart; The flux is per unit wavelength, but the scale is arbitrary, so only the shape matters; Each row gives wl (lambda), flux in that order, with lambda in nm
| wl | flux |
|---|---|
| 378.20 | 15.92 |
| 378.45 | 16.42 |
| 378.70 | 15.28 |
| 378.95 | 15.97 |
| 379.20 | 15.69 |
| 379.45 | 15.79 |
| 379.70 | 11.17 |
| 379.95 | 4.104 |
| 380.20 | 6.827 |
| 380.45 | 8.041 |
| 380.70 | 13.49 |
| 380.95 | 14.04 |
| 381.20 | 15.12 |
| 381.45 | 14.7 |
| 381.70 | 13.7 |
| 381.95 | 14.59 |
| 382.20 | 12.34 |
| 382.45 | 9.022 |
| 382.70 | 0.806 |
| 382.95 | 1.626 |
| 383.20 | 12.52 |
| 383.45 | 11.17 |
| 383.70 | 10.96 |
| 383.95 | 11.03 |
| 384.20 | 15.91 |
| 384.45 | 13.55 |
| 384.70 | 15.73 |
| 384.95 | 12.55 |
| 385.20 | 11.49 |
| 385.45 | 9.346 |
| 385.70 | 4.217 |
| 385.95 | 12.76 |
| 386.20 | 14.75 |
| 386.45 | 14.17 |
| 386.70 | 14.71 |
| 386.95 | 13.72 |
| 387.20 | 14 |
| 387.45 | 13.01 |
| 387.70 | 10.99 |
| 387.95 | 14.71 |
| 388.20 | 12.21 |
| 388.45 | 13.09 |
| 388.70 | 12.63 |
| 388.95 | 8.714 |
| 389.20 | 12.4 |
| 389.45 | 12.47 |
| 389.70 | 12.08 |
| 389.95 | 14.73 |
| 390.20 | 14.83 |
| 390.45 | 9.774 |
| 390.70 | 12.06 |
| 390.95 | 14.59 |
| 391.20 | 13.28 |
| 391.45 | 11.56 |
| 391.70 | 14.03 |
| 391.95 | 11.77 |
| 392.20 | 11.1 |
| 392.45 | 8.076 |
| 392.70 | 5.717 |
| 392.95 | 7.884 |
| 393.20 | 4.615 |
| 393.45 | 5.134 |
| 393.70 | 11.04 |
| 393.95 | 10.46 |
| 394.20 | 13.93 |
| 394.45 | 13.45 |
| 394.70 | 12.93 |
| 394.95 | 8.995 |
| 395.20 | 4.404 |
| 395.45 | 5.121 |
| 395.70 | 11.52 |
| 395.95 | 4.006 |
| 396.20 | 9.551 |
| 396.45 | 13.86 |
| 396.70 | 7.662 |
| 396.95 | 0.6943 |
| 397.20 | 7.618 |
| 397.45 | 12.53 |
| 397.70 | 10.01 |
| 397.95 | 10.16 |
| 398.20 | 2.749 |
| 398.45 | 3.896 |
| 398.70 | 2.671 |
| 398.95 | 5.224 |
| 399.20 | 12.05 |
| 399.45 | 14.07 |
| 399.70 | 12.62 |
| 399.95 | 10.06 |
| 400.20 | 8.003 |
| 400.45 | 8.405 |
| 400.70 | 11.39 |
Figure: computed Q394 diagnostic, 4.3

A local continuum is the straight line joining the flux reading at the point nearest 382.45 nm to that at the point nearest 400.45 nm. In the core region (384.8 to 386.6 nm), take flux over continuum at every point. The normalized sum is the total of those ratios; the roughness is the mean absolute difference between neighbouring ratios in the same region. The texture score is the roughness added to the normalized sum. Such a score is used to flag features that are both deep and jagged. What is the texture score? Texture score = 9.3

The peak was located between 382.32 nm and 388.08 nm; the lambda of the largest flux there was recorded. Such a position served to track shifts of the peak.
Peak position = 384.20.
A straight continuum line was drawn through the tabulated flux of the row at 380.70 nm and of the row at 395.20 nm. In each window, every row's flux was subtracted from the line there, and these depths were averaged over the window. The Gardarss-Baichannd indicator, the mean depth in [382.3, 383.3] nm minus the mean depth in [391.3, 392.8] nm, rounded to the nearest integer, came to 10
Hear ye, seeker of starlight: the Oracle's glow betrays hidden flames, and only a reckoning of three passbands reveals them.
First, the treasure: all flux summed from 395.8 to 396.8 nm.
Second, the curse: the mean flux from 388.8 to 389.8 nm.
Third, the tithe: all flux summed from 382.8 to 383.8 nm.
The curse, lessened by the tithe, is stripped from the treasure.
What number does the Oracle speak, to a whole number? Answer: 60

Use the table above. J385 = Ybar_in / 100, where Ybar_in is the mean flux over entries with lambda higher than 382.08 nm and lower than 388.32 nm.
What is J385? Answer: 0.115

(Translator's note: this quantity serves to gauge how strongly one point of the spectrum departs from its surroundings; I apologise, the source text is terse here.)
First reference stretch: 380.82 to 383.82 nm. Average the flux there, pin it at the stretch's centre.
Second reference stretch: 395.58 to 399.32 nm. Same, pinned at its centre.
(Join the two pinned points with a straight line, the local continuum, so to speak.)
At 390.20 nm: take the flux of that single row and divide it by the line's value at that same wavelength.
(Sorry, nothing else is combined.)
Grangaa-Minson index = 1.62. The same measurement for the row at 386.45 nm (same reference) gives 1.42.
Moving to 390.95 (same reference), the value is 1.62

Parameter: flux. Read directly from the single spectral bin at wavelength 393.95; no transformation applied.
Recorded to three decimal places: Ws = 10.460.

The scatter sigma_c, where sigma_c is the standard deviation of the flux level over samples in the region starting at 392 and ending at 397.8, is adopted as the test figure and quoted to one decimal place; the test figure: 3.6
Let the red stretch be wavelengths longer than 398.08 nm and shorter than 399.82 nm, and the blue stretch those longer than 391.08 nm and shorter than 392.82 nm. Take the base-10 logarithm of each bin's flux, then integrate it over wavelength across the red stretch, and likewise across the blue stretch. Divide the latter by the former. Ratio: 1.29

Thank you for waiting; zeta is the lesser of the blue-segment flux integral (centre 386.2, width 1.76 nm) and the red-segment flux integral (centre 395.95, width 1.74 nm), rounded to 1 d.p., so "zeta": 14.0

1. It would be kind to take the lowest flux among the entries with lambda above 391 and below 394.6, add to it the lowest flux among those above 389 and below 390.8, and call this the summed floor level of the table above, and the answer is 14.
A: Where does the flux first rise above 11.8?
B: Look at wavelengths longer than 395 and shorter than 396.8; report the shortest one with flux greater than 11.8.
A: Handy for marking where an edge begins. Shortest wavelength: 396.45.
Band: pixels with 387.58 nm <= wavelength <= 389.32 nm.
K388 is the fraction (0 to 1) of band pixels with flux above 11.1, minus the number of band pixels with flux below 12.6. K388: -3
